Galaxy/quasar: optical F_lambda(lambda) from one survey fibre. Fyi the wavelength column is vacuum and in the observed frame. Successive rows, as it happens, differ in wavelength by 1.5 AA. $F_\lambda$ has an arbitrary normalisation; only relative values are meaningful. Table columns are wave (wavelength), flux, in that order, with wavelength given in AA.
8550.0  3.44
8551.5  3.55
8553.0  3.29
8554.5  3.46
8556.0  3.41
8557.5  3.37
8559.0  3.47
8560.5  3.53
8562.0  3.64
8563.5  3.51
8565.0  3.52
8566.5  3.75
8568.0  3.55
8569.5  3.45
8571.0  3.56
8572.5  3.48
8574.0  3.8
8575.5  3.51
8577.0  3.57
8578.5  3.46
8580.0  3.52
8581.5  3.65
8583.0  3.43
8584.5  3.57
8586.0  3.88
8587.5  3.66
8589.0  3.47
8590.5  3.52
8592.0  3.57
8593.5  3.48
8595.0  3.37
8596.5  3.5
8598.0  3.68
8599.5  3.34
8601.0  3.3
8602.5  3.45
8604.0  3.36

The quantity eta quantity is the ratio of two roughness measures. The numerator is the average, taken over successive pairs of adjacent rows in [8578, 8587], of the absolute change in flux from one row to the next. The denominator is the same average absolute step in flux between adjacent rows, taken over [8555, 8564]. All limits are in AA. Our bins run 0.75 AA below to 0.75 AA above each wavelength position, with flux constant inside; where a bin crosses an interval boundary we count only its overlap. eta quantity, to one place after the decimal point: 2.0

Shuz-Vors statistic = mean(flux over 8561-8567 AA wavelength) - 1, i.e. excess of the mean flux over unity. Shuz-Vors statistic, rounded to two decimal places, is 2.60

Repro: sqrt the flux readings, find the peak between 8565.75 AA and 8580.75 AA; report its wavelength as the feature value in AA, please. 8574.0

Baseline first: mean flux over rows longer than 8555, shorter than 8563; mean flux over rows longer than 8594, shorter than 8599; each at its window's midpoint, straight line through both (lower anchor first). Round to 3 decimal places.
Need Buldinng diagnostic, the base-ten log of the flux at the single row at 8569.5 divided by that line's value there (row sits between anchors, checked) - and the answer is -0.005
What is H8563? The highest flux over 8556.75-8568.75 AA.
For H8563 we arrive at 3.75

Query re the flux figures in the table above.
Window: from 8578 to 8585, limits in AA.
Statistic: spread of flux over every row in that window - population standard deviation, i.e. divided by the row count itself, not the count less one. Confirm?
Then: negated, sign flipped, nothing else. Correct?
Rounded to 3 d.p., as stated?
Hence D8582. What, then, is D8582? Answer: -0.079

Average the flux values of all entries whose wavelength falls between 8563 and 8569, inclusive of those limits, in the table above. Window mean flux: 3.58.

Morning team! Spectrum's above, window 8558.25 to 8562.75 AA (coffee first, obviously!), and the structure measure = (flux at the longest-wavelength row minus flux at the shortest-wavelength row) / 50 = 0.0034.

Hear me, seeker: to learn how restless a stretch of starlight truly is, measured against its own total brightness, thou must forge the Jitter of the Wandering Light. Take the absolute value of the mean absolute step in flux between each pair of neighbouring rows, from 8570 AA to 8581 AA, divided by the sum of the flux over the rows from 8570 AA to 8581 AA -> 0.0062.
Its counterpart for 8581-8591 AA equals 0.0075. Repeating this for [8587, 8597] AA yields 0.0042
